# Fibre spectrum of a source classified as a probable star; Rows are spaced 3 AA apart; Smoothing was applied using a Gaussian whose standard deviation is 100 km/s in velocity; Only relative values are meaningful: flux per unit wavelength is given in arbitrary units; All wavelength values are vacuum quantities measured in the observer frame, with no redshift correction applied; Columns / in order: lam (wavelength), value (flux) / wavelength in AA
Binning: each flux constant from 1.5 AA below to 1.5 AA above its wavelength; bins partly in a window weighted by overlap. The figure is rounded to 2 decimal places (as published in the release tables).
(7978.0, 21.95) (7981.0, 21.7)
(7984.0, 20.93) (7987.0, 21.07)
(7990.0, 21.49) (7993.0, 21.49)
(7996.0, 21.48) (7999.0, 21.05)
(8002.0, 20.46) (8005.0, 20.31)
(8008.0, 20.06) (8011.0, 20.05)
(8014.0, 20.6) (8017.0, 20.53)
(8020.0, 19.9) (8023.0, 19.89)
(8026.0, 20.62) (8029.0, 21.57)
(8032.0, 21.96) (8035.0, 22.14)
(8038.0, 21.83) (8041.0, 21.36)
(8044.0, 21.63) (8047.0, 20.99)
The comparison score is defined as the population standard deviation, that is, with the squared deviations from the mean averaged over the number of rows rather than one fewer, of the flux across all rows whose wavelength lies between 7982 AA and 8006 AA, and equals 0.43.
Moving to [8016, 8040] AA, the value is 0.87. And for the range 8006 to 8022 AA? 0.28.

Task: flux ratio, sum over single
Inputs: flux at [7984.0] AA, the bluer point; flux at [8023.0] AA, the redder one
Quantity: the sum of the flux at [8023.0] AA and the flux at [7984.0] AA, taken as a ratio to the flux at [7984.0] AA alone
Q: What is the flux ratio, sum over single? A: 1.95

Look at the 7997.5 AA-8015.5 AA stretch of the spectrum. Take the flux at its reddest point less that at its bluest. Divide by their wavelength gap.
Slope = -0.030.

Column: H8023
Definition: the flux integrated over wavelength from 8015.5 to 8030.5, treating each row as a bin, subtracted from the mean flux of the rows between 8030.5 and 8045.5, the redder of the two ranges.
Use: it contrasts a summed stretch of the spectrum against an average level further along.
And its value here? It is -286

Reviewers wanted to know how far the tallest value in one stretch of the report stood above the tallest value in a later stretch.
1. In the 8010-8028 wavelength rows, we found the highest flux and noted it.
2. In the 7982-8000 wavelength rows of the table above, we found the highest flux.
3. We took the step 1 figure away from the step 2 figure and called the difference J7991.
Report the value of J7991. 0.9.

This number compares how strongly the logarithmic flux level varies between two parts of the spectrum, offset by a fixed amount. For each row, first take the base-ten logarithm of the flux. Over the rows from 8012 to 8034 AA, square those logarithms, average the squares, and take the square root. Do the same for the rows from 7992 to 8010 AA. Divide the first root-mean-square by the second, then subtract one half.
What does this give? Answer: 0.499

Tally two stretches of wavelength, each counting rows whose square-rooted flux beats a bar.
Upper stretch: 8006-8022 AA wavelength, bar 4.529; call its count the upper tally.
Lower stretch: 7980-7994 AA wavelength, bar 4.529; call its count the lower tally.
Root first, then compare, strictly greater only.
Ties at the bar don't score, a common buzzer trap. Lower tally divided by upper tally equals 2.50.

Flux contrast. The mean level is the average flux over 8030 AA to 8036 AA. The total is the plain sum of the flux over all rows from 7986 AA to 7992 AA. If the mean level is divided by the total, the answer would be 0.52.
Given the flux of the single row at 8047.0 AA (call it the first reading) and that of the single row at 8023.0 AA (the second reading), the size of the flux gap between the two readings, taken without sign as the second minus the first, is 1.1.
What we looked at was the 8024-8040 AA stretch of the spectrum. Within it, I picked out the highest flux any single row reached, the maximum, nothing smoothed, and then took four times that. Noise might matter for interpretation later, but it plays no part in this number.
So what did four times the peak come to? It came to 88.6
